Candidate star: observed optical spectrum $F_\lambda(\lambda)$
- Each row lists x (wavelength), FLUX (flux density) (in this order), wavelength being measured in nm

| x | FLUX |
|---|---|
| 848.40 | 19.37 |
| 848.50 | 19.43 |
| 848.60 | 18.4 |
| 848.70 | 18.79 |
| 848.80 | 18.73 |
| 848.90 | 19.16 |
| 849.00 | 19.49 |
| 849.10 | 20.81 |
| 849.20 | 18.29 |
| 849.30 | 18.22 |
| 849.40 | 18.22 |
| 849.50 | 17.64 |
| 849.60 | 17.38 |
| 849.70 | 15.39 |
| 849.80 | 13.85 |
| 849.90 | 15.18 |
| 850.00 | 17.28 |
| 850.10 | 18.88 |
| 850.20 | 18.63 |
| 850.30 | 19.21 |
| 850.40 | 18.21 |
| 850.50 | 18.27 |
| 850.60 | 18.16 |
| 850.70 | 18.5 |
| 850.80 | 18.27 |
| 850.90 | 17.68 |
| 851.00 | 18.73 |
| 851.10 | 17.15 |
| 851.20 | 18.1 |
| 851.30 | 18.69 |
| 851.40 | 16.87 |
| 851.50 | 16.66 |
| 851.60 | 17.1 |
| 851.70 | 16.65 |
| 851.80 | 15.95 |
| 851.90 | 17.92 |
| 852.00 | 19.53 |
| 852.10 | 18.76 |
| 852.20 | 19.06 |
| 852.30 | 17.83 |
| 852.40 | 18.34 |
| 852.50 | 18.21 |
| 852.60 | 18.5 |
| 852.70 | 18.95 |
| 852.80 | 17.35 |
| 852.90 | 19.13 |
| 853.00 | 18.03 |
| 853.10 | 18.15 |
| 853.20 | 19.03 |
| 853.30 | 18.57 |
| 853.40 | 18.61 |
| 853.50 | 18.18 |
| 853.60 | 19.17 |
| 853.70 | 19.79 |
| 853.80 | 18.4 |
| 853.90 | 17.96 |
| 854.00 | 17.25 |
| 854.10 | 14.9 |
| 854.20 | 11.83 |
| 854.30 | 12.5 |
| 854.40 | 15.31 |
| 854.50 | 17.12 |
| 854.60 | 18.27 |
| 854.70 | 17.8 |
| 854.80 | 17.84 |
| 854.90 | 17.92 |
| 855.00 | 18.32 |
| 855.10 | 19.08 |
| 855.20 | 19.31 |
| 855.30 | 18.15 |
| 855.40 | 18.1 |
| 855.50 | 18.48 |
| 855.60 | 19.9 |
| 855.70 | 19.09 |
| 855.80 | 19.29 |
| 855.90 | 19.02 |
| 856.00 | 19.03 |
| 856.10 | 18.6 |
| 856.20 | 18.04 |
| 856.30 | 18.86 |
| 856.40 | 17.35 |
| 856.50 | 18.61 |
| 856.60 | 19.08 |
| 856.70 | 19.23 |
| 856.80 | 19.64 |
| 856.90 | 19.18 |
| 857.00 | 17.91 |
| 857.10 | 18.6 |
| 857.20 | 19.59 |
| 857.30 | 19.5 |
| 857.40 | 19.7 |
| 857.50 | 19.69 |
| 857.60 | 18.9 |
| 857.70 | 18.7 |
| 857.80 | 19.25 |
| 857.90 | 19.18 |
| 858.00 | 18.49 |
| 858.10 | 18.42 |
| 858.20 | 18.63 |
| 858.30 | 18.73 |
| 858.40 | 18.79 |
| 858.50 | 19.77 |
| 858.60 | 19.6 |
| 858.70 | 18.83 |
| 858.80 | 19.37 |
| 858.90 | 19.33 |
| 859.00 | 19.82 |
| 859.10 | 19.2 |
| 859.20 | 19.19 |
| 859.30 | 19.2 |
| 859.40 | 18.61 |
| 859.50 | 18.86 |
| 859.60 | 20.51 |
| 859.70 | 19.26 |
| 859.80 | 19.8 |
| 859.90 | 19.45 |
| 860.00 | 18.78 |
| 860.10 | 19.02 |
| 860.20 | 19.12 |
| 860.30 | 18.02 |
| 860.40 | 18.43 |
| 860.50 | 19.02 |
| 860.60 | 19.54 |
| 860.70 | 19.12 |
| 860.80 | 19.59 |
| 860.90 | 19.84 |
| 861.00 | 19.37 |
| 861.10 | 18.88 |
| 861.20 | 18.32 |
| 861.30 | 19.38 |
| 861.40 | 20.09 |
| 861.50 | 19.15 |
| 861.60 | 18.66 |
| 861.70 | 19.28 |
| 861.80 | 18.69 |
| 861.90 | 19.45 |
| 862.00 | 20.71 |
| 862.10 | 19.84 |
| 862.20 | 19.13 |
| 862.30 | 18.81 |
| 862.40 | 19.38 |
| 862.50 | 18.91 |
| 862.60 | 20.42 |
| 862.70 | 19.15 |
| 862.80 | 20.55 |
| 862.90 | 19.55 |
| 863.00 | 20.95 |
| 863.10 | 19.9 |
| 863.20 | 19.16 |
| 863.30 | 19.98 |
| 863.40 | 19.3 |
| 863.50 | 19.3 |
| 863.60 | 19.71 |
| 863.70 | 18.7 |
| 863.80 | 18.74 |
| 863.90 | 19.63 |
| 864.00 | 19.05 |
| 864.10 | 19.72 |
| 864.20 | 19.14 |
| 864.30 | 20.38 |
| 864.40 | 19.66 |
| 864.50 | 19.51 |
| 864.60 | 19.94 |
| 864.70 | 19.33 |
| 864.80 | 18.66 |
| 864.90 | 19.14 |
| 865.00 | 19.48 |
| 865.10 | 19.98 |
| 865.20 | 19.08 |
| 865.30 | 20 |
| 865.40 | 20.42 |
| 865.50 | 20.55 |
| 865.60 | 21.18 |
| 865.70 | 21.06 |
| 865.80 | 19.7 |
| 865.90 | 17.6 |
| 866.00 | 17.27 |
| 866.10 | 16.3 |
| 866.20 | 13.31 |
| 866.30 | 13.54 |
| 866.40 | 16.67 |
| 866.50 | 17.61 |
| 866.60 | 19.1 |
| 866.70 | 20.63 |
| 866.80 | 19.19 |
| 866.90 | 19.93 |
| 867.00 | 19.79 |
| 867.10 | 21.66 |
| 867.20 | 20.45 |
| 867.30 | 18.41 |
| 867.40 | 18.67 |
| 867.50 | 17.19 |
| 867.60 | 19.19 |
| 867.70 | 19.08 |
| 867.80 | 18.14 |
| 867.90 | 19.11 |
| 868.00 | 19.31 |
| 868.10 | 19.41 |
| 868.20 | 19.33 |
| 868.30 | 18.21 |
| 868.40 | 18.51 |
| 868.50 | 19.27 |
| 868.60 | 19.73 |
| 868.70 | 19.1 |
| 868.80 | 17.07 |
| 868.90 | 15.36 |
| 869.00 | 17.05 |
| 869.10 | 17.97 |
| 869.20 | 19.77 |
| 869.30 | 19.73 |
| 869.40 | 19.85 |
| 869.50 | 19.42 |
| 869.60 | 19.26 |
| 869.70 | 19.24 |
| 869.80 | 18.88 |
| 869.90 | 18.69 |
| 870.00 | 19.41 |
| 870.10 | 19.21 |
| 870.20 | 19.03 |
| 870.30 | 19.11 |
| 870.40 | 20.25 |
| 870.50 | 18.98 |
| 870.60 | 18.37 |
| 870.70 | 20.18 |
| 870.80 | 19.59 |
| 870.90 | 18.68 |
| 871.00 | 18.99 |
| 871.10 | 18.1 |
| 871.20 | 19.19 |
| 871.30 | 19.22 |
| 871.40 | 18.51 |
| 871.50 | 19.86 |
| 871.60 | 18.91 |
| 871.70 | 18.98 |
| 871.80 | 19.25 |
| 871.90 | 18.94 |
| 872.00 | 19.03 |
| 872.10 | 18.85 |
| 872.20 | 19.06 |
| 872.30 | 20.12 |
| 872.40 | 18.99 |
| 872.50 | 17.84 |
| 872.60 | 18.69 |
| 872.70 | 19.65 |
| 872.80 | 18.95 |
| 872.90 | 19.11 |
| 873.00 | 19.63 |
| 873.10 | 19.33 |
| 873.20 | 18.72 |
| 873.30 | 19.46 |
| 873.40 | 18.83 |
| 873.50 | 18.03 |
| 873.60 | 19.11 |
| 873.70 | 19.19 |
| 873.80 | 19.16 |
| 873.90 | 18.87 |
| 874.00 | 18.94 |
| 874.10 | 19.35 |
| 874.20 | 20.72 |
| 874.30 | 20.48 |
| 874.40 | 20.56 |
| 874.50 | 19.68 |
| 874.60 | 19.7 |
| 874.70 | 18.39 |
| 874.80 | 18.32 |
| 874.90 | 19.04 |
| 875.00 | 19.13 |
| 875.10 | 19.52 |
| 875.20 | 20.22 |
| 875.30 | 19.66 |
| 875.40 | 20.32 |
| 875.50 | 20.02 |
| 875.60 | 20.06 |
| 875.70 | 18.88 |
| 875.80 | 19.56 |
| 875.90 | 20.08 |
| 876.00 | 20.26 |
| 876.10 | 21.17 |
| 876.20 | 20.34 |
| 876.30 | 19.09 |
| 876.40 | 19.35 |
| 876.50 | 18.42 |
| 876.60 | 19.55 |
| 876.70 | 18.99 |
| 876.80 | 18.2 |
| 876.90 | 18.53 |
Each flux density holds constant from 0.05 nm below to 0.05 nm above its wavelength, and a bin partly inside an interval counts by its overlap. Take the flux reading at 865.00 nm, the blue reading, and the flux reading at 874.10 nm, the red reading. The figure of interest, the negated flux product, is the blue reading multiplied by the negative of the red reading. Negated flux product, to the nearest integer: -377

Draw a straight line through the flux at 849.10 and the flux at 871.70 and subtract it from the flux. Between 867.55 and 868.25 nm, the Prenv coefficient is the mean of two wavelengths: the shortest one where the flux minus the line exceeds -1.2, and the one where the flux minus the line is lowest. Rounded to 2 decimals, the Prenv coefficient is 867.70 nm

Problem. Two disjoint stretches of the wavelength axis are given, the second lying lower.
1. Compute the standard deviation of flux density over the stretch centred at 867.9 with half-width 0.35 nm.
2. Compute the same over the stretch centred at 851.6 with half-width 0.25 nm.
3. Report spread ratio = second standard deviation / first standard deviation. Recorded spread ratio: 1.0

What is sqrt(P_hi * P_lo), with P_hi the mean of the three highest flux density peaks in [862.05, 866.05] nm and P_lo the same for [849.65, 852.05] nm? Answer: 20.1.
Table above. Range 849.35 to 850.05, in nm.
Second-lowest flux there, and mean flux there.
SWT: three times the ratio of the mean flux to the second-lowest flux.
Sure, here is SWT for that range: 3.25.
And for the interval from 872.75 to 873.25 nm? 3.03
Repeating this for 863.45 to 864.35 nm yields 3.10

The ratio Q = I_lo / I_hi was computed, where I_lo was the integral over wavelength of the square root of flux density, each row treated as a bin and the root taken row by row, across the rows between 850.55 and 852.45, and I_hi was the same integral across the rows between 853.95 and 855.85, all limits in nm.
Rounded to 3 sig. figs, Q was 1.02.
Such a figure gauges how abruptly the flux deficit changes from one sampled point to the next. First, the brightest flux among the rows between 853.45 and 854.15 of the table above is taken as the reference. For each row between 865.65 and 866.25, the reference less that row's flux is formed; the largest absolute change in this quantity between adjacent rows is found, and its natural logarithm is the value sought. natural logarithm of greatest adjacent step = 1.1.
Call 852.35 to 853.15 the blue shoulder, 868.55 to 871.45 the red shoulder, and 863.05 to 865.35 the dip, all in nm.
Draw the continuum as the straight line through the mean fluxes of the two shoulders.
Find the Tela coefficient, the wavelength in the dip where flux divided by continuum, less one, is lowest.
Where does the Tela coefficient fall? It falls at 864.80 nm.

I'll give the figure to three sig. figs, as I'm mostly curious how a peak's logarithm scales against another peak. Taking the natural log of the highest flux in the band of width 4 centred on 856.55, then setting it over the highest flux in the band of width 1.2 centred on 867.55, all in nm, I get 0.138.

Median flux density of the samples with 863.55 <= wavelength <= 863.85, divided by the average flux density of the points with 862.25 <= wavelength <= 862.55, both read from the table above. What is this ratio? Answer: 0.98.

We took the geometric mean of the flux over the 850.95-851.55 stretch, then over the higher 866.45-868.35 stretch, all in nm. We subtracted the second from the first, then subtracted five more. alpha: -6.5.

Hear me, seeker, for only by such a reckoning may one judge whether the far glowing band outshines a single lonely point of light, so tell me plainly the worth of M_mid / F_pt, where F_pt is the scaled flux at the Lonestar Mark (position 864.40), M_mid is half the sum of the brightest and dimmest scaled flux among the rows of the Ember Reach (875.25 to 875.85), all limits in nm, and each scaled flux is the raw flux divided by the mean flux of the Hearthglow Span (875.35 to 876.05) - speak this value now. 1.00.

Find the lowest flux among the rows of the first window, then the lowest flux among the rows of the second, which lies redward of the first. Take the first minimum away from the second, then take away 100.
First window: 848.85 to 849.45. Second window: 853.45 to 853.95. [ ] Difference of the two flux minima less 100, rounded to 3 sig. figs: -100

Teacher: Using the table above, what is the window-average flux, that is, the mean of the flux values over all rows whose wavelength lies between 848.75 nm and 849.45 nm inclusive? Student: 19.0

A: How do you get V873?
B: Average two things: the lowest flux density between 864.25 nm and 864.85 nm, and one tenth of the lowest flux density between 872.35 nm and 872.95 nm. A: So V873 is 10.2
